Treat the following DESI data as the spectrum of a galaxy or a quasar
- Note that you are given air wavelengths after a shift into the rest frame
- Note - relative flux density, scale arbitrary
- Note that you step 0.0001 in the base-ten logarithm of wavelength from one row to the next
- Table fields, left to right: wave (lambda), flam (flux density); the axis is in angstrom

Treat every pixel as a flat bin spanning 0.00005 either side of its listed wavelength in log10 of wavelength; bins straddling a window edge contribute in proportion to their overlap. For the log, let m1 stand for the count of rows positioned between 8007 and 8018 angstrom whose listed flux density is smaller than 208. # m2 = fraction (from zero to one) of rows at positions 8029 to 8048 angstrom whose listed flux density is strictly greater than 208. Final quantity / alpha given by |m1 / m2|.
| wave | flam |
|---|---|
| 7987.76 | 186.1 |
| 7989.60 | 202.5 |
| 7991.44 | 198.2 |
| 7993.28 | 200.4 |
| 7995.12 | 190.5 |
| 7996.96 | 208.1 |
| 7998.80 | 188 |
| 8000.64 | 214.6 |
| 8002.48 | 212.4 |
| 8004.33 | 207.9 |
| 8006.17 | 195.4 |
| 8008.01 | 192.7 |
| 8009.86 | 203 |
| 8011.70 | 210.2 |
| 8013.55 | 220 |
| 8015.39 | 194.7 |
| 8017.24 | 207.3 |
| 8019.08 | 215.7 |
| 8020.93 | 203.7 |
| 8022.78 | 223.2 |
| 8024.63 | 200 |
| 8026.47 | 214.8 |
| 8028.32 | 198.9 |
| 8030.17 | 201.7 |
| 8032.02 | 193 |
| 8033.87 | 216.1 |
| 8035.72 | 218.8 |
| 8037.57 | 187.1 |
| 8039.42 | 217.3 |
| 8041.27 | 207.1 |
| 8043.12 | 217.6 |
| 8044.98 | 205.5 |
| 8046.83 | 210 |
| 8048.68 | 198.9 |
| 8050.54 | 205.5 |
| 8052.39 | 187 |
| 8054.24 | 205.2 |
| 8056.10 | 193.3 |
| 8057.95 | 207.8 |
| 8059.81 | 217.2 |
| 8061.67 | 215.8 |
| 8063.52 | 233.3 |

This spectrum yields 8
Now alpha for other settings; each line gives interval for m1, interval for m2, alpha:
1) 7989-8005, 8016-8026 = 15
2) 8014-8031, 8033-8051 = 12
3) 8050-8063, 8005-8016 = 15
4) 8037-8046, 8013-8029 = 7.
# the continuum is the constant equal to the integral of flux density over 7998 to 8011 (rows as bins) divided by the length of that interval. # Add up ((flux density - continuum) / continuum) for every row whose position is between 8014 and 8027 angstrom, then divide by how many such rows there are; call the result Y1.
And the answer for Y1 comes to 0.030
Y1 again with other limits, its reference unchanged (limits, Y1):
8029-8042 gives 0.018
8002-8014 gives 0.018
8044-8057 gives -0.008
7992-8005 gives 0.004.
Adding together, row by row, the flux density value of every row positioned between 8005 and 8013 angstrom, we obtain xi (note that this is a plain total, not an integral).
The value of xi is 801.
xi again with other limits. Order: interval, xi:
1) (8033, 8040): 839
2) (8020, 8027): 842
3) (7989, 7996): 792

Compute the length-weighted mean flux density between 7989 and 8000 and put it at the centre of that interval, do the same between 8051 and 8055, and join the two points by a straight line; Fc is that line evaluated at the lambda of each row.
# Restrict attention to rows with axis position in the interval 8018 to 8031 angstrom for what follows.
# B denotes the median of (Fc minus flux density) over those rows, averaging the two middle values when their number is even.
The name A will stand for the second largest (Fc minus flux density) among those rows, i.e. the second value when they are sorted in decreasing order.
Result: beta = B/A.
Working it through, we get 2.6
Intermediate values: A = -2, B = -6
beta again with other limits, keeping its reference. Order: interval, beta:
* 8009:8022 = 1.9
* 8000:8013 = -3.6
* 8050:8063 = -2.1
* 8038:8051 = 1.2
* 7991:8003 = -0.3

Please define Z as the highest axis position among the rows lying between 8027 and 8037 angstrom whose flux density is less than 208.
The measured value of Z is 8032.02 angstrom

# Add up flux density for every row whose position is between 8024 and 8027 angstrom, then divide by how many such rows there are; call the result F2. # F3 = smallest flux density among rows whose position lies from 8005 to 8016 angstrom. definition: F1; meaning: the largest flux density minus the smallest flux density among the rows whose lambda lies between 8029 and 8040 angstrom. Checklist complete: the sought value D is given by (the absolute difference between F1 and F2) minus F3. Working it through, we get -17.0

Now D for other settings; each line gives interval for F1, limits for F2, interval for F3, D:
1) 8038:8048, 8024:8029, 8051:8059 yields 5.5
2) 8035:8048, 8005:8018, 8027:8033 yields -21.4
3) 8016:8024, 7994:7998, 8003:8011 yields -12.9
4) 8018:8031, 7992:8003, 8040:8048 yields -27.5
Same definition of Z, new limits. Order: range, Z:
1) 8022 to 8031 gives 8030.17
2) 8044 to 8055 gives 8054.24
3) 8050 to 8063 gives 8057.95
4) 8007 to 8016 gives 8015.39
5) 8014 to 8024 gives 8020.93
